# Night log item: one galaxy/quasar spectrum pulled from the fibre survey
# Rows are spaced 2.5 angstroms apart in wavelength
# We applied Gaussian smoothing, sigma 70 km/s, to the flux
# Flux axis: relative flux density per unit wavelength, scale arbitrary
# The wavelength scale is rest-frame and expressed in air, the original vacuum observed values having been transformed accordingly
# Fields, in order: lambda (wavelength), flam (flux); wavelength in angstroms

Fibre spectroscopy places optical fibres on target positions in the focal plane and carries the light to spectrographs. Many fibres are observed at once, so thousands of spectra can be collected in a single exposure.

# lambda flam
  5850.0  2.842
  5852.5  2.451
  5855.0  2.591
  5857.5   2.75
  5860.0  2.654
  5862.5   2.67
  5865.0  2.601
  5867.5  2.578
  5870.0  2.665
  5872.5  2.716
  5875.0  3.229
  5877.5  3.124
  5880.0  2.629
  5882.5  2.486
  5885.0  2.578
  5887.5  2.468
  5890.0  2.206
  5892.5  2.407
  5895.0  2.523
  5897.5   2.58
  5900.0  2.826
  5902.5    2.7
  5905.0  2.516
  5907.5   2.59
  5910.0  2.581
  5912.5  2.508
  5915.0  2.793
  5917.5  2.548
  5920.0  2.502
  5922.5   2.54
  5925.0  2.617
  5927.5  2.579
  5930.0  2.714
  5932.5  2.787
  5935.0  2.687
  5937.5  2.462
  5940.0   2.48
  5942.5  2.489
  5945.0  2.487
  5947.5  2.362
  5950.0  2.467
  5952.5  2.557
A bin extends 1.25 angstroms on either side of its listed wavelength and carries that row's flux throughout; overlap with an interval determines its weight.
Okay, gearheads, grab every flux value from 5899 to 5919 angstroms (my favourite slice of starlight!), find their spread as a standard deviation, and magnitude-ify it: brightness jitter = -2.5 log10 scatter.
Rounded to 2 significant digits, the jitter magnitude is 2.3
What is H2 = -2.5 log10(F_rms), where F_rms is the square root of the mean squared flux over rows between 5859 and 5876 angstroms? -1.09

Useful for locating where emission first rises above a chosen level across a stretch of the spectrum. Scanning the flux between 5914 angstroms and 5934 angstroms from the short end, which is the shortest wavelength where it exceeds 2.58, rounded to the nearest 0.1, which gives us 5915.0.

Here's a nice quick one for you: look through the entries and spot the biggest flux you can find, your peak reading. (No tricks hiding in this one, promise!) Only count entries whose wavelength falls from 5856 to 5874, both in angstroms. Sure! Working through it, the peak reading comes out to 2.75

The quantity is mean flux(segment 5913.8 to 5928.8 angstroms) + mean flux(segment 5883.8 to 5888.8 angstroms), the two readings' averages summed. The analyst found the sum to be 5.12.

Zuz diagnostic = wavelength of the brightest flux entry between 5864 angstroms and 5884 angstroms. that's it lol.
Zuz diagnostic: 5875.0 angstroms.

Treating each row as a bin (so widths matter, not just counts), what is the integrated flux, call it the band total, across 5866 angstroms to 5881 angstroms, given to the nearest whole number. 42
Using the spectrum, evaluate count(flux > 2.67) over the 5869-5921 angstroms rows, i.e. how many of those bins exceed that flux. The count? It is 6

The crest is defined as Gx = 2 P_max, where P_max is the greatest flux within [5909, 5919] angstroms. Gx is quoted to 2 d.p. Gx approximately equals 5.59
